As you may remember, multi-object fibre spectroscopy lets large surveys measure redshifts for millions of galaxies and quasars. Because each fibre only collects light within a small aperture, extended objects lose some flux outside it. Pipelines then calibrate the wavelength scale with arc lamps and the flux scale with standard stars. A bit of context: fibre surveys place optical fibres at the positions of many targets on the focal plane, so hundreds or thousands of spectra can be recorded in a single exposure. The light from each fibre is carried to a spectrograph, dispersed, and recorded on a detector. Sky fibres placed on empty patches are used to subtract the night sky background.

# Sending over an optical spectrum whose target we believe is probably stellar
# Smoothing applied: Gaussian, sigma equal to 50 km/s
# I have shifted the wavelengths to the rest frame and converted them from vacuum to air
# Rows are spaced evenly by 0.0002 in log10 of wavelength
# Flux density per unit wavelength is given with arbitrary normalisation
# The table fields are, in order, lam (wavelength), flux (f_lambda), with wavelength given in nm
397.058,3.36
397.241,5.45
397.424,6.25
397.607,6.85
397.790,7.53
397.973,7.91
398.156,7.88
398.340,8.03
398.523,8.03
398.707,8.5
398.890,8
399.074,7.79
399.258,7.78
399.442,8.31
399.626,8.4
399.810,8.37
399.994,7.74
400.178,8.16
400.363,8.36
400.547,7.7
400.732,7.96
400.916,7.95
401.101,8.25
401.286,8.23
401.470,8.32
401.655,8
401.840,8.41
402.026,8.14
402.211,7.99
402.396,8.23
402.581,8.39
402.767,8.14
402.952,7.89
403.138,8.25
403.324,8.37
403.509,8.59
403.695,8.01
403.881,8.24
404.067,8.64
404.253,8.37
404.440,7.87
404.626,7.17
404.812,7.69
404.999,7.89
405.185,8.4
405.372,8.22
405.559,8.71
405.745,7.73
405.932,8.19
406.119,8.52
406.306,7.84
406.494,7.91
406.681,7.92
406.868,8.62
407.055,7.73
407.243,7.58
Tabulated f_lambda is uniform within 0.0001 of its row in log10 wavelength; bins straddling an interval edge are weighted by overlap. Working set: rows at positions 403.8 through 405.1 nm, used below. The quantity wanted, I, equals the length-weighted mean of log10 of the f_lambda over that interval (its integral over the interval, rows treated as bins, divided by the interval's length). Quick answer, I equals 0.901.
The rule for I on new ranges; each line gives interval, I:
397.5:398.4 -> 0.880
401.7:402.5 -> 0.913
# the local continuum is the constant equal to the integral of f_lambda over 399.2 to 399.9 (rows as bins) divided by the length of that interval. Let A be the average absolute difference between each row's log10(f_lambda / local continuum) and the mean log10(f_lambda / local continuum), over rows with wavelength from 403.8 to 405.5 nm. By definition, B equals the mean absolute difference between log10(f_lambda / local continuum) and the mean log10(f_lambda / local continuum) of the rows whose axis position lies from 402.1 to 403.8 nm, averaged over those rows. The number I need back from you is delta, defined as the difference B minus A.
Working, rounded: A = 0.019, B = 0.0094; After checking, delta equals -0.010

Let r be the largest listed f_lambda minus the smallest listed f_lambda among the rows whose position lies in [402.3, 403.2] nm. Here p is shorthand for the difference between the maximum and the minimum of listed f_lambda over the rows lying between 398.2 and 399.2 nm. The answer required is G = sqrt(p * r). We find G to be 0.60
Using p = 0.71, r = 0.5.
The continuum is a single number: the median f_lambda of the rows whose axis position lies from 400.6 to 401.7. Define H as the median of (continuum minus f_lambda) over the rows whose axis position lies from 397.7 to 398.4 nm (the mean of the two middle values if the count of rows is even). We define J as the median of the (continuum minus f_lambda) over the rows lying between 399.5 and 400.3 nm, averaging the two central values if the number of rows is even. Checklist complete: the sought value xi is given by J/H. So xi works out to -0.7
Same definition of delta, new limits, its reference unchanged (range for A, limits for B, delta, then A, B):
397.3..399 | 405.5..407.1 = -0.013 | 0.031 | 0.0179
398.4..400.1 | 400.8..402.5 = -0.007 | 0.014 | 0.0071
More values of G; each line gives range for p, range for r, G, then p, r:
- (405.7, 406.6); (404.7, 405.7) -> 0.90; 0.79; 1.0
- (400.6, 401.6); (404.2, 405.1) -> 0.67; 0.37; 1.2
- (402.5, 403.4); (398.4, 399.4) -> 0.60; 0.50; 0.7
